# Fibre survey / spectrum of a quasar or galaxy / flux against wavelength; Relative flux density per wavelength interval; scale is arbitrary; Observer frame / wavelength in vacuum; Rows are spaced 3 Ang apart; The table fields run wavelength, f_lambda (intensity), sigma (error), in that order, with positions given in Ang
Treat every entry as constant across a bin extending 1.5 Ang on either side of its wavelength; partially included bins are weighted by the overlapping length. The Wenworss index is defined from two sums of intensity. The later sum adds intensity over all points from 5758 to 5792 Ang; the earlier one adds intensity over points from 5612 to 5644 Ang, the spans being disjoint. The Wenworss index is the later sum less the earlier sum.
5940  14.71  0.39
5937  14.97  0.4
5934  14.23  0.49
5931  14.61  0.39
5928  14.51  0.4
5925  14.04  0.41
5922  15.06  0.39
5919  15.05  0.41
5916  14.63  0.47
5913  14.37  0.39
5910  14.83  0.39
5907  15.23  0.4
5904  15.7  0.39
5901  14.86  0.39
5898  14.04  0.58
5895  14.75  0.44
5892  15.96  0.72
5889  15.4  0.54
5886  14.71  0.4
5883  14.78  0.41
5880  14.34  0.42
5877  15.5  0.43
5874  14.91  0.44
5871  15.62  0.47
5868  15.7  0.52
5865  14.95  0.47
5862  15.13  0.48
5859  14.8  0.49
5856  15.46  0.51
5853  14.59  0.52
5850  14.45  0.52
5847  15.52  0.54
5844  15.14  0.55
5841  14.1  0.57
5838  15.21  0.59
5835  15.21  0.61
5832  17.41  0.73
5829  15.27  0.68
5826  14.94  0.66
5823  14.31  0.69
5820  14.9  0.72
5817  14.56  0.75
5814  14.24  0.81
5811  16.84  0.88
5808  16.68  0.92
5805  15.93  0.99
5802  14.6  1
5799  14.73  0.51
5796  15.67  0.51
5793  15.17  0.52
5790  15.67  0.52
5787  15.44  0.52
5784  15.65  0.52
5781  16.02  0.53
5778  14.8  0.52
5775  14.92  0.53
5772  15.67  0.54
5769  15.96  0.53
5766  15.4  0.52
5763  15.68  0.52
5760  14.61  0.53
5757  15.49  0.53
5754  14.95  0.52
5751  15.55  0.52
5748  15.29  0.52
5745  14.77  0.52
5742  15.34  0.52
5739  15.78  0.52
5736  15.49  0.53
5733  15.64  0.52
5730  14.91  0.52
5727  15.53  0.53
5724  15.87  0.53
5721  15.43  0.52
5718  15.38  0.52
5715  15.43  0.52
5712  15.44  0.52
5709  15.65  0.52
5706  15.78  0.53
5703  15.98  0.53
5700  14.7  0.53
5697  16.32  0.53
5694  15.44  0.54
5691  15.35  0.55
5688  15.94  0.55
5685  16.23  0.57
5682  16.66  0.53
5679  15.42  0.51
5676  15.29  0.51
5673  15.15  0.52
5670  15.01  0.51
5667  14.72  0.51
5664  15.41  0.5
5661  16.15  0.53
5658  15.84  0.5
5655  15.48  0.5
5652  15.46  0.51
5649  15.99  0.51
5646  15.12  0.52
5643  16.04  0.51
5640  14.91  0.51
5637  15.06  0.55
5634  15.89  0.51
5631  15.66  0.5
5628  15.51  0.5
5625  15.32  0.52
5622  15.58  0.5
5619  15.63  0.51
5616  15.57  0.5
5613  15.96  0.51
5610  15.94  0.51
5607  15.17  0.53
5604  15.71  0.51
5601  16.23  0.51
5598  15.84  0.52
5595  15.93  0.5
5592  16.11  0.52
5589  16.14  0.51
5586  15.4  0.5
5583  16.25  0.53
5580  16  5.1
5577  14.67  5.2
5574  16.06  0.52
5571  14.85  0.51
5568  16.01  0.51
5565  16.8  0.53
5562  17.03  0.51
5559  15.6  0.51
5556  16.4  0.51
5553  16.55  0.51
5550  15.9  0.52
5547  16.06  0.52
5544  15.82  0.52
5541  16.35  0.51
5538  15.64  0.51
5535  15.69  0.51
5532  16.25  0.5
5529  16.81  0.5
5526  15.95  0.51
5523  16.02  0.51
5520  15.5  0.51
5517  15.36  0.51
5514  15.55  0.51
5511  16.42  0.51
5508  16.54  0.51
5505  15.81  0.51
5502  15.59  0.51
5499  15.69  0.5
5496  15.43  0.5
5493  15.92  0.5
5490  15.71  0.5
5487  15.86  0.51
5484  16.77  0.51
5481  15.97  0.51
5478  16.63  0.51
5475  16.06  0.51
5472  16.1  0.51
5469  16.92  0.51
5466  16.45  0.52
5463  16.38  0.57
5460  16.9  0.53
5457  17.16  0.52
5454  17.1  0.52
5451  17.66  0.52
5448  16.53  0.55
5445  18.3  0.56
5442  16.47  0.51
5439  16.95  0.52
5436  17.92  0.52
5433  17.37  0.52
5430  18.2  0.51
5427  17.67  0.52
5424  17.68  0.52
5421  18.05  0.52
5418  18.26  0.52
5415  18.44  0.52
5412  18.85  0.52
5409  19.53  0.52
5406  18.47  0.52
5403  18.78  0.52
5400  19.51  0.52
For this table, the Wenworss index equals -1.3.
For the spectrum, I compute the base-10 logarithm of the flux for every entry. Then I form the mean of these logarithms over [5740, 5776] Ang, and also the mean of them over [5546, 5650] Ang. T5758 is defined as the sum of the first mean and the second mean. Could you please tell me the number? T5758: 2.38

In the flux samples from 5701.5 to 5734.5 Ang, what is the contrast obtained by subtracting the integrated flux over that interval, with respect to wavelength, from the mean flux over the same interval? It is -498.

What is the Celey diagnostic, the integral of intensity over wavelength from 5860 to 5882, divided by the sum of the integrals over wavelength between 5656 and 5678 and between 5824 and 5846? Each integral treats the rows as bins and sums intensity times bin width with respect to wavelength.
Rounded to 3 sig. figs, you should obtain 0.494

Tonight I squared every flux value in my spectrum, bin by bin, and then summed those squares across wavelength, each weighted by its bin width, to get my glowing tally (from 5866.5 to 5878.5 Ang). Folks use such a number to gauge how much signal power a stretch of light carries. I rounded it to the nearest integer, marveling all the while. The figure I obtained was 2859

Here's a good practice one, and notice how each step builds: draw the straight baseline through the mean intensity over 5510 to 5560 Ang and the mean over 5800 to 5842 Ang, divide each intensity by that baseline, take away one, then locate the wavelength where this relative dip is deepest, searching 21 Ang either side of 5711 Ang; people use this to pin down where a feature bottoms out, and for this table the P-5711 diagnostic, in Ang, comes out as 5700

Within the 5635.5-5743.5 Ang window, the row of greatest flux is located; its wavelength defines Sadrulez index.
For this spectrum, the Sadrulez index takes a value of 5682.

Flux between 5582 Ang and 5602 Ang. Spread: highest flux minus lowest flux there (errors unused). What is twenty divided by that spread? 23.5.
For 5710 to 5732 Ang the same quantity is 20.8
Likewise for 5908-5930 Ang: 19.6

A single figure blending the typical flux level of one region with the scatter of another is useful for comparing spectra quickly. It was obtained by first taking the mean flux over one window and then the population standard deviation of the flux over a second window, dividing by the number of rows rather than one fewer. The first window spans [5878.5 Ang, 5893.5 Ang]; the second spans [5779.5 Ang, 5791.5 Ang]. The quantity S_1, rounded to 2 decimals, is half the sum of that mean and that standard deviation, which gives 7.62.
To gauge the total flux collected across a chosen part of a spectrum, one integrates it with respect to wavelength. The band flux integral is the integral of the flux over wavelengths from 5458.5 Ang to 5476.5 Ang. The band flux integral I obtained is 296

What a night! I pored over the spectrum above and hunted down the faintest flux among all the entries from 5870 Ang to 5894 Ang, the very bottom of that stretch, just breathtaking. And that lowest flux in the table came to 14.34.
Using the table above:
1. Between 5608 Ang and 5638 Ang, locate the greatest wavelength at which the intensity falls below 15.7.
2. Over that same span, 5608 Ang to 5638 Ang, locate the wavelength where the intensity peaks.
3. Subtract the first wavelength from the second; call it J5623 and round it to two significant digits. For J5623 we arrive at -24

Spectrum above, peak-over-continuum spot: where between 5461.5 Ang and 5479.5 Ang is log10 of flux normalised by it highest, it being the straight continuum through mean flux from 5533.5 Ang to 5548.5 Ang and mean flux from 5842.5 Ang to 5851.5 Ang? 5469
